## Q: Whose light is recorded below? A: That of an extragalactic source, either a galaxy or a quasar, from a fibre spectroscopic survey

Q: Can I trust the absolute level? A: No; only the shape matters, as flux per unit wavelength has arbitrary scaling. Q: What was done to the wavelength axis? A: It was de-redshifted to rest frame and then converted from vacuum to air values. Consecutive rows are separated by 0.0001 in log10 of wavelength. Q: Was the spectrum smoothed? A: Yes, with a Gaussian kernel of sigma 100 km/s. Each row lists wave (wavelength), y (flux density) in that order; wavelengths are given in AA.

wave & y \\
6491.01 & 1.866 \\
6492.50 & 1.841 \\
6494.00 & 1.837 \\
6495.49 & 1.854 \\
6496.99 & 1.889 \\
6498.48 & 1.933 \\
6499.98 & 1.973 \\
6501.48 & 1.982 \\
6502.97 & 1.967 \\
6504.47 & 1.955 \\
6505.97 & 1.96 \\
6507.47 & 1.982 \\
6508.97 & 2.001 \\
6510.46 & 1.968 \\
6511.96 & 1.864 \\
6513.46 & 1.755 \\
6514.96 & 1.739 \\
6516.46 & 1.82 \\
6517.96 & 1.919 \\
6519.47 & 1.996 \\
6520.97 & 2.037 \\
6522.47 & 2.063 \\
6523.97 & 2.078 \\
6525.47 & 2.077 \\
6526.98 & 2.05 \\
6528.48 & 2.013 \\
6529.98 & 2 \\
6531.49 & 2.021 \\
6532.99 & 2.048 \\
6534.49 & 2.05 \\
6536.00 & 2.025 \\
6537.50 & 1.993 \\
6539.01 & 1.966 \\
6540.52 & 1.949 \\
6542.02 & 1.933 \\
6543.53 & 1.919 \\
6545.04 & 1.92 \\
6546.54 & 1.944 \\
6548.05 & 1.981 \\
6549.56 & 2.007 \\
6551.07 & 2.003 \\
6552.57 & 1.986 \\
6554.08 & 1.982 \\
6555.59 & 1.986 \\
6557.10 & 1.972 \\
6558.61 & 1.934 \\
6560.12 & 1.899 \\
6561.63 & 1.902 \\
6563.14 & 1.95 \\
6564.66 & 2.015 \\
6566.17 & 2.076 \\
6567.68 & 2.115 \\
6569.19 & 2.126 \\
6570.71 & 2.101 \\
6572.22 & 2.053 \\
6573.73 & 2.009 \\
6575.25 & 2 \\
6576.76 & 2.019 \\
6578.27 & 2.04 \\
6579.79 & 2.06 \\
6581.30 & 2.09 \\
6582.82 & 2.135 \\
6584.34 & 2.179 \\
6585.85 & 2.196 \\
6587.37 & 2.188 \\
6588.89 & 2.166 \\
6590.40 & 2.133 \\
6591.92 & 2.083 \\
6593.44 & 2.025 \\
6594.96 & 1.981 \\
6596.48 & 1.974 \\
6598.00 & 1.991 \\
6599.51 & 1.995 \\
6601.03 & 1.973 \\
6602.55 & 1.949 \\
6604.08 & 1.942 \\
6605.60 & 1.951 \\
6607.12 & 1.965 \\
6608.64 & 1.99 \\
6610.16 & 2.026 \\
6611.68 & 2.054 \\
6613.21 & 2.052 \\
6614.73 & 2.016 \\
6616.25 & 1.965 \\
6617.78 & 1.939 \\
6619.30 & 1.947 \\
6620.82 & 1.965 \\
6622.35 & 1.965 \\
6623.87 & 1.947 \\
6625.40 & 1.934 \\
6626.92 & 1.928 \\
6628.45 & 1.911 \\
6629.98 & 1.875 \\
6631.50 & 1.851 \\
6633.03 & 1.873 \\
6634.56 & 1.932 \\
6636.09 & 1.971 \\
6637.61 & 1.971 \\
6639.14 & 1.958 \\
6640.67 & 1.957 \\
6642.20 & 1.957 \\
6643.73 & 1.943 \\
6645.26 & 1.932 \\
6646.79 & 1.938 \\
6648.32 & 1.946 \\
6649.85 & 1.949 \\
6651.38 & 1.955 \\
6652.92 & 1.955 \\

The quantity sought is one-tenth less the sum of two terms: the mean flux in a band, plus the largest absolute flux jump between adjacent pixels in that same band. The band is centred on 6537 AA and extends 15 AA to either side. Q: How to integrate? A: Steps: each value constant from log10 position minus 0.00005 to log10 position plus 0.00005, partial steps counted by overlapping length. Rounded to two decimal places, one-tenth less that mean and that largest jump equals -1.94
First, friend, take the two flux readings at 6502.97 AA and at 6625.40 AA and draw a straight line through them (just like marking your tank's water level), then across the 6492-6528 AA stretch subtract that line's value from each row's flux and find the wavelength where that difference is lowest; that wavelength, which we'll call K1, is 6514.96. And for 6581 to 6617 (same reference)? 6604.08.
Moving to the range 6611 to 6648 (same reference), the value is 6631.50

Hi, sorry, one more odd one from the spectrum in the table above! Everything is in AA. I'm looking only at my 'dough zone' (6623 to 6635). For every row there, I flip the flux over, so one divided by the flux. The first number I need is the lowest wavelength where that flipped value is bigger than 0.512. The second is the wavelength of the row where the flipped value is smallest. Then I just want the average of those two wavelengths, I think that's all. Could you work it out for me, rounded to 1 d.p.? 6623.9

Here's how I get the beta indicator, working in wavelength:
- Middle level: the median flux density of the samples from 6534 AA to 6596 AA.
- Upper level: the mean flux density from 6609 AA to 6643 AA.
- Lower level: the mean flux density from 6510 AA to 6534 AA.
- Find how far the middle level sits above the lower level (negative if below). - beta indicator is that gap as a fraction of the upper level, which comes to 0.022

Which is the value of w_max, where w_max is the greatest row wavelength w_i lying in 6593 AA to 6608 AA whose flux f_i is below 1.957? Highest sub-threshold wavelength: 6605.60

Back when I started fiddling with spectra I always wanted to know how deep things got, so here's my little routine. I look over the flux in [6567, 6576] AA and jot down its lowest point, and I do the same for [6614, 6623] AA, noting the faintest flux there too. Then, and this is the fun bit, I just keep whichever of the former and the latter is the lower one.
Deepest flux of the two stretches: 1.94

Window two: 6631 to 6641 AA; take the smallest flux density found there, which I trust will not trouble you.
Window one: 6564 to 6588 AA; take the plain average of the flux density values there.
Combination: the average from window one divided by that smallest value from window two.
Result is 1.13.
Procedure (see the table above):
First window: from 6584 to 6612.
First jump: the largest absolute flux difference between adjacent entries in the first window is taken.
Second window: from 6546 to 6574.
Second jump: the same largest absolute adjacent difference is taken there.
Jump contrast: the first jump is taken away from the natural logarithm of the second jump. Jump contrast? -2.8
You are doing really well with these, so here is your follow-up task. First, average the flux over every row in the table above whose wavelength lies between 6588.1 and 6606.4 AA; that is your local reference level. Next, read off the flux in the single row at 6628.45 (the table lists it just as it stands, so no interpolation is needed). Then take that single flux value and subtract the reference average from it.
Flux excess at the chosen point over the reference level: -0.10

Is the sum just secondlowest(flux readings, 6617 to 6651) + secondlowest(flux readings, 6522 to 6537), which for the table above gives 3.89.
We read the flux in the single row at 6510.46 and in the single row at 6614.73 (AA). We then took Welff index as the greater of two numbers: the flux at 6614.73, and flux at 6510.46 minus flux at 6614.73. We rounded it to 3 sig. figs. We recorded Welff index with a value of 2.02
